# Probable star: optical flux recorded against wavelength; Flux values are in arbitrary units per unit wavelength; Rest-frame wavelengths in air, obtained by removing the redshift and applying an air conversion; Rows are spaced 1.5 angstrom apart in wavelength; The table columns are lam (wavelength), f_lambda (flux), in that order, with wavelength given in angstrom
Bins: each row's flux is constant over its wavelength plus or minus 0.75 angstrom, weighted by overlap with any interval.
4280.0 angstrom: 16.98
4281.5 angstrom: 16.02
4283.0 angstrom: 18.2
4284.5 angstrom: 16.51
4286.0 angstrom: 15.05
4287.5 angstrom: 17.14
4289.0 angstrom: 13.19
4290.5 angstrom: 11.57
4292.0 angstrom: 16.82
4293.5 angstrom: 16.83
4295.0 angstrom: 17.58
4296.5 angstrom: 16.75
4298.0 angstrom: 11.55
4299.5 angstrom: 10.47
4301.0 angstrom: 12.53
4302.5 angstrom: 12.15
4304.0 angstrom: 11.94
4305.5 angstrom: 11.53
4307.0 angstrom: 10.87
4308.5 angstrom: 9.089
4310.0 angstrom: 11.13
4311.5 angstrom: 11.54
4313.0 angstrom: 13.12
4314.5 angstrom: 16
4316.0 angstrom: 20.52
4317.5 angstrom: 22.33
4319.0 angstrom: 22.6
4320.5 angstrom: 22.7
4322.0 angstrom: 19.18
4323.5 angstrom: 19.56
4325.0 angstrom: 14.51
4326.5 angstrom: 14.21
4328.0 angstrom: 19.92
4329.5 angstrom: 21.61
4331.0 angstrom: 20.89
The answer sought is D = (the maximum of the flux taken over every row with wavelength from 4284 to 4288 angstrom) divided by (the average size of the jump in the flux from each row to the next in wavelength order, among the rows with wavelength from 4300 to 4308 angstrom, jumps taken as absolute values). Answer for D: 41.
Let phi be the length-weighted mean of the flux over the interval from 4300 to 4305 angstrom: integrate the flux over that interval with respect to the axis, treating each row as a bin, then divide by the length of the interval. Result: 12.1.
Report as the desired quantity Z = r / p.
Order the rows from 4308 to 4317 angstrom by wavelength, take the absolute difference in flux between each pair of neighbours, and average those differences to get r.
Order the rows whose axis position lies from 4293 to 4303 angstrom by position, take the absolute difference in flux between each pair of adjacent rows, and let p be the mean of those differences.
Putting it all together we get 1.3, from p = 1.7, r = 2.3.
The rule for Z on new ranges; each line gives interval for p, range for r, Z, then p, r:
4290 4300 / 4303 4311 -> 0.6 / 2.2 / 1.2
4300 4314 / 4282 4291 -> 2.3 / 0.9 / 2.2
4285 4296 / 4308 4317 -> 1.0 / 2.3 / 2.3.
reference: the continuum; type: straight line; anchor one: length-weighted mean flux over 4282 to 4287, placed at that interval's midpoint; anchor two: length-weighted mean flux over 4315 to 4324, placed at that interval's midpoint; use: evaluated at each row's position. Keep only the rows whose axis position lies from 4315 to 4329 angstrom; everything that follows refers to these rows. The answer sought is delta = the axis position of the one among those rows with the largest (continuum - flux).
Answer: 4326.5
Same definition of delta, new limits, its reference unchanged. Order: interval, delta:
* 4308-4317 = 4308.5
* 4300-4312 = 4308.5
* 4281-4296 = 4290.5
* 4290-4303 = 4299.5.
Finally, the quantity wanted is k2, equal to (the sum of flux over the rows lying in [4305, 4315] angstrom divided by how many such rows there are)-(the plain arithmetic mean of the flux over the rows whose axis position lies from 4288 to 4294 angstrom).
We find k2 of -2.7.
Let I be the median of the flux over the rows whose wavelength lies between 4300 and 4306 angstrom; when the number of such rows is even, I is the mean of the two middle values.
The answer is 12.0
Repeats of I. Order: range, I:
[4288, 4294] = 15.0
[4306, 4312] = 11.0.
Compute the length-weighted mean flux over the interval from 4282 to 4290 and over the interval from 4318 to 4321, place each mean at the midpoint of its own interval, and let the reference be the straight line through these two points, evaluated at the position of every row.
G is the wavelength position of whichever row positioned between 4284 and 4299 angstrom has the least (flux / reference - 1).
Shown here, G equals 4298.0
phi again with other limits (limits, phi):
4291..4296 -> 16.8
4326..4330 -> 18.7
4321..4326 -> 17.8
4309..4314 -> 12.0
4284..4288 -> 16.2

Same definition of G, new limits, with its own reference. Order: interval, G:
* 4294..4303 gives 4299.5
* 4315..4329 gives 4326.5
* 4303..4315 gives 4308.5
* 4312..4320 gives 4313.0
